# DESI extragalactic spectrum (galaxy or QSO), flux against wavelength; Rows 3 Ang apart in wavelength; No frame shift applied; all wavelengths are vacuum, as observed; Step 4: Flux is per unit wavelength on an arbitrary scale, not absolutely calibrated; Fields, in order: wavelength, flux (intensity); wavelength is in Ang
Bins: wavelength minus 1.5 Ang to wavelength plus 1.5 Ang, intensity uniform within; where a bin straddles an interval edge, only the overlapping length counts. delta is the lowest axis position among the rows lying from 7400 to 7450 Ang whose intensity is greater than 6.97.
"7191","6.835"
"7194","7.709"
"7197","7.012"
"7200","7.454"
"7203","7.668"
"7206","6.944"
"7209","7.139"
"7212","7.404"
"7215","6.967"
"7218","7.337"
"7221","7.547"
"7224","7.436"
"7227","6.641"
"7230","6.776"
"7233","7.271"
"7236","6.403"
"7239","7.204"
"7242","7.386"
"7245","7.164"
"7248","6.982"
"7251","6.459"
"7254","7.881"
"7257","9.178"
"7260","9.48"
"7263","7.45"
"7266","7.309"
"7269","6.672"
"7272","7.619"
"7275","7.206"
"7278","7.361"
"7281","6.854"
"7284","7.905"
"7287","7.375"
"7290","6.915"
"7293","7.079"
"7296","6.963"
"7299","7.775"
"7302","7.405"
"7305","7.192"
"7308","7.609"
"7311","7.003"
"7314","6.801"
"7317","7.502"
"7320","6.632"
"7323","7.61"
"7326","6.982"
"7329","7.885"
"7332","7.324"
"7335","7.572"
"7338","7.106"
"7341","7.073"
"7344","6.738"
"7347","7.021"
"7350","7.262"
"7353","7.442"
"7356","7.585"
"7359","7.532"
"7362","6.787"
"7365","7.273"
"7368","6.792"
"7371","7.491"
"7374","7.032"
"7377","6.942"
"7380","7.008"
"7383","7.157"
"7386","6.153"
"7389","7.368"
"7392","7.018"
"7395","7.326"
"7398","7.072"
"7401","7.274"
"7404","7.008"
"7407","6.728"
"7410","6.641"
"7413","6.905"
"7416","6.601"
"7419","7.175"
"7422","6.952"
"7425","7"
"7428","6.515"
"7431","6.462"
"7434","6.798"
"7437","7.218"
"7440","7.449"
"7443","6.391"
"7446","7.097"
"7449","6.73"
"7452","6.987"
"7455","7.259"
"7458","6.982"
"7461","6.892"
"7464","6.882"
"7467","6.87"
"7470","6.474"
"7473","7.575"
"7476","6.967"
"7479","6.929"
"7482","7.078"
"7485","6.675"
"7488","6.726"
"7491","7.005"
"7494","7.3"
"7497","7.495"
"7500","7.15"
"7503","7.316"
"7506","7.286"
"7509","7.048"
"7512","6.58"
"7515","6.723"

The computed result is 7401 Ang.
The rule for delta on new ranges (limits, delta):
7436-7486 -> 7437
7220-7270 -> 7221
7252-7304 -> 7254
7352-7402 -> 7353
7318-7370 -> 7323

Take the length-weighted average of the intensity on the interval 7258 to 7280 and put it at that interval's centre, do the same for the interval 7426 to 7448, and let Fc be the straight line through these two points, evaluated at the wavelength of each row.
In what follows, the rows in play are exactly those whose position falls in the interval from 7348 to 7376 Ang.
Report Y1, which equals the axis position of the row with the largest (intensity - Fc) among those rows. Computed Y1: 7356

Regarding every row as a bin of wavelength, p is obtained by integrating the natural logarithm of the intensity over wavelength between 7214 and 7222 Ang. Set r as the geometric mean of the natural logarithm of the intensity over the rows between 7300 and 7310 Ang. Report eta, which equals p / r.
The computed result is 7.9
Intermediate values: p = 15.9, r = 2.00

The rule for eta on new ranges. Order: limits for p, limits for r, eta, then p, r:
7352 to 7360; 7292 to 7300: 8.1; 16.1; 1.98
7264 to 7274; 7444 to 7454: 10.2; 19.7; 1.94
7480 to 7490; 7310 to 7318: 9.8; 19.2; 1.96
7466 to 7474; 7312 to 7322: 8.0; 15.5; 1.94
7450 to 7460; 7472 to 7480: 9.9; 19.5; 1.97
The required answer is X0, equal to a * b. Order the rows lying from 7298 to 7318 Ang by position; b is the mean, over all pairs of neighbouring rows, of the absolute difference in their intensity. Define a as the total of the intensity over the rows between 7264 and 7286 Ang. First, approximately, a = 51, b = 0.42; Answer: 21.3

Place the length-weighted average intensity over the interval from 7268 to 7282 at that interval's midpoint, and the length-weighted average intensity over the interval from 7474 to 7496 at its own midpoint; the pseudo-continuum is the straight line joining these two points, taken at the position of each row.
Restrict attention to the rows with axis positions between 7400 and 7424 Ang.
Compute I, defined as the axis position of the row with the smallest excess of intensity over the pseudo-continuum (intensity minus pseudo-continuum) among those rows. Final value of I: 7416 Ang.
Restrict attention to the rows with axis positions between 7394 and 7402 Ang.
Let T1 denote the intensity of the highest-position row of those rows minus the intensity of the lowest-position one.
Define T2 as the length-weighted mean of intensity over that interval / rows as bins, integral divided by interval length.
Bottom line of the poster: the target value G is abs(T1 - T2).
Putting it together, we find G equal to 7.3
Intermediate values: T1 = -0.1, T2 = 7.2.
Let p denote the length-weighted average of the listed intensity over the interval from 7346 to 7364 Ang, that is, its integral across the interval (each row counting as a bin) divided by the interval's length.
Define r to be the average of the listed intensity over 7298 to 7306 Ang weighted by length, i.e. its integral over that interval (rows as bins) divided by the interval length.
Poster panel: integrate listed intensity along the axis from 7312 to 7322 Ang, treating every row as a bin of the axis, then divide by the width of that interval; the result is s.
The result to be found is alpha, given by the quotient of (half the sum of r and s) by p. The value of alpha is 0.99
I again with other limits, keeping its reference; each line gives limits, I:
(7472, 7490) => 7485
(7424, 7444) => 7443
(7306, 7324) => 7320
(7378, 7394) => 7386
